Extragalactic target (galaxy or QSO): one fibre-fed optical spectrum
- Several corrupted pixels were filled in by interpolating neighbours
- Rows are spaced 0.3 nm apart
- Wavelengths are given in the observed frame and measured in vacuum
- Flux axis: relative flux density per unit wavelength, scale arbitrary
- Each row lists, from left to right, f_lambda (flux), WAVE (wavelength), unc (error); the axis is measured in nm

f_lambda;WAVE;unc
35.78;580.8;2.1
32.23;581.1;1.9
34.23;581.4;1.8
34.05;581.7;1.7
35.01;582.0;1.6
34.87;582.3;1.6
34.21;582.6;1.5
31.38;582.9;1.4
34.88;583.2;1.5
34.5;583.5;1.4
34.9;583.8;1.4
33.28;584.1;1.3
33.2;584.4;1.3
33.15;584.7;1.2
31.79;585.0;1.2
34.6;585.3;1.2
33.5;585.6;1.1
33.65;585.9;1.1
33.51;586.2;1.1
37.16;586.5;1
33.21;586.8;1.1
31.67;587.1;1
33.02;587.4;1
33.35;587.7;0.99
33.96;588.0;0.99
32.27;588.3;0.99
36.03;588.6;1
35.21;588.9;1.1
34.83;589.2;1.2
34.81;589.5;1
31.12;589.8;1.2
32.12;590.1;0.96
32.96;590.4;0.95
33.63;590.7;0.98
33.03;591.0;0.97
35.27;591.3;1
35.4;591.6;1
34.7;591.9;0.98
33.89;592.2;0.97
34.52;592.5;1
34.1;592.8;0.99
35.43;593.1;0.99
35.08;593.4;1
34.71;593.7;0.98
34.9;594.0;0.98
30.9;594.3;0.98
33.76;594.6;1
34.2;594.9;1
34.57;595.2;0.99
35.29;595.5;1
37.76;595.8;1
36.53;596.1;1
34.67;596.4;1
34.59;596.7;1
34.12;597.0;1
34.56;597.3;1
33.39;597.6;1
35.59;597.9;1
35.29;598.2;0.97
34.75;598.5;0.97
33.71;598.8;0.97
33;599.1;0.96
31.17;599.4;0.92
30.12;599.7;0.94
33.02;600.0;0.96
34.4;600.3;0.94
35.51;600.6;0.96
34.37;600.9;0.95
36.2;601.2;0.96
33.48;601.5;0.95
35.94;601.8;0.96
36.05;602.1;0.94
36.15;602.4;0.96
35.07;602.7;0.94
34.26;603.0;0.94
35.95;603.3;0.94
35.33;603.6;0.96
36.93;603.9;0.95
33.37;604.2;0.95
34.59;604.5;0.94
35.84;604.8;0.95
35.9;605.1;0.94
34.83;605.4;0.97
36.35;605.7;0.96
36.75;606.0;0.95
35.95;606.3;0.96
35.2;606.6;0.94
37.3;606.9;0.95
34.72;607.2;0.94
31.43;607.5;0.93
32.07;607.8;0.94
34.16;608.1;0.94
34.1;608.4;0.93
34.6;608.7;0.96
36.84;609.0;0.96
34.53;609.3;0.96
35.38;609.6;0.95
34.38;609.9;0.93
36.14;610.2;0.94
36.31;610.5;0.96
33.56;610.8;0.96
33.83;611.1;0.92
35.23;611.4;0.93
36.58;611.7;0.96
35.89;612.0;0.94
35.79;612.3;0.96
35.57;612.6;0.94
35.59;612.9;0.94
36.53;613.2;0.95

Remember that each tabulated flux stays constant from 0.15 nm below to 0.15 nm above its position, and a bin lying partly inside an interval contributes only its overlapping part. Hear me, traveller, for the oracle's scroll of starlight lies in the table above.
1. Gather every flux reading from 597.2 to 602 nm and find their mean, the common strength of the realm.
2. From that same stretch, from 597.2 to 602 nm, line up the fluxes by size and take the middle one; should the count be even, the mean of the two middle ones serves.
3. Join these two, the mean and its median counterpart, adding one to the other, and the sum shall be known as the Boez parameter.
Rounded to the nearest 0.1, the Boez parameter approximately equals 68.4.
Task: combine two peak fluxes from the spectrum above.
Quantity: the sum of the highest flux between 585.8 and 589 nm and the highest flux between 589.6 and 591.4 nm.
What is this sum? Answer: 72.4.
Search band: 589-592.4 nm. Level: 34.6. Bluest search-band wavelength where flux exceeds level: 589.2 nm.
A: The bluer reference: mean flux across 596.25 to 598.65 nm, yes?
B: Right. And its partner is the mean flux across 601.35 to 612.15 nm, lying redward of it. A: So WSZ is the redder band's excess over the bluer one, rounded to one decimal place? 0.5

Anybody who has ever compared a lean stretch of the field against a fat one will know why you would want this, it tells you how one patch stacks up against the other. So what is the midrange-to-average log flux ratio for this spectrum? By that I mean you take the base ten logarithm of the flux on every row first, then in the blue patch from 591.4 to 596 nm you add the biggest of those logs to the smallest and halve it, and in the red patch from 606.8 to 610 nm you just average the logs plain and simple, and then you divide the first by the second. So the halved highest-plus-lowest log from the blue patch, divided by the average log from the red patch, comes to 0.998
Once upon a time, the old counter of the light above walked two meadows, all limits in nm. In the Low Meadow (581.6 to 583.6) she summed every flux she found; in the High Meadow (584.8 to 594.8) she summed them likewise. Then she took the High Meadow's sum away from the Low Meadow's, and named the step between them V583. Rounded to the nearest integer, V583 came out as -879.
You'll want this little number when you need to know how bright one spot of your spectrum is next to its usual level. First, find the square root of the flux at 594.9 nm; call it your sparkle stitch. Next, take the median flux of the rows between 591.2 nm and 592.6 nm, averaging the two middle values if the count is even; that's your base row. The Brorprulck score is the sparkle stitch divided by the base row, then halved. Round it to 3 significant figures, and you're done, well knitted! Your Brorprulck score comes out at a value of 0.0843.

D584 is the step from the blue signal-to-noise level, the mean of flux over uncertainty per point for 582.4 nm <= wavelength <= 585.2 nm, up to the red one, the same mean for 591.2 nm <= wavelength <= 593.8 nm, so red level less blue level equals 10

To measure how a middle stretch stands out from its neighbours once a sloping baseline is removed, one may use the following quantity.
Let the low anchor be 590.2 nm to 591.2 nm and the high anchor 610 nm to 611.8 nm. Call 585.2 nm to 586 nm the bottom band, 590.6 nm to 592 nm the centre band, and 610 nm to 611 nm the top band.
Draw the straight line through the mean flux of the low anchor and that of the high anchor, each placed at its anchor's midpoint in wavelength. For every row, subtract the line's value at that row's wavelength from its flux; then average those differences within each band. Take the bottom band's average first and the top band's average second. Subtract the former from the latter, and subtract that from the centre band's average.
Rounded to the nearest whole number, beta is 2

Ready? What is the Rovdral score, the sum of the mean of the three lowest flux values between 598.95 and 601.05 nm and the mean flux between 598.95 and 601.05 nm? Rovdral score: 64.5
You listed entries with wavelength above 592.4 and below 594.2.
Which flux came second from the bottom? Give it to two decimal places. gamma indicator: 34.52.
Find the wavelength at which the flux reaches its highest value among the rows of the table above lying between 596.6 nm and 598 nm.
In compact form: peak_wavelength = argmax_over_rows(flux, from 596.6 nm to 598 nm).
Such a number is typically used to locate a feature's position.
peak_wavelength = 597.9 nm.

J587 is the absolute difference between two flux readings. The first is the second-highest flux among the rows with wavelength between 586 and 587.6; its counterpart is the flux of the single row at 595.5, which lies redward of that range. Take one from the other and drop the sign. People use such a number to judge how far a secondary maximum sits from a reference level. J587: 1.8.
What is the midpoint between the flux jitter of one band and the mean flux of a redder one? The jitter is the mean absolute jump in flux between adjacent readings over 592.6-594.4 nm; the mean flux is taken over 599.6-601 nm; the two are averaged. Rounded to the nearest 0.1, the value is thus 17.4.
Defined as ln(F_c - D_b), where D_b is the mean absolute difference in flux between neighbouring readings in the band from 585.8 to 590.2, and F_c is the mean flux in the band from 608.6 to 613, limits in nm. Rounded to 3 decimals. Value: 3.518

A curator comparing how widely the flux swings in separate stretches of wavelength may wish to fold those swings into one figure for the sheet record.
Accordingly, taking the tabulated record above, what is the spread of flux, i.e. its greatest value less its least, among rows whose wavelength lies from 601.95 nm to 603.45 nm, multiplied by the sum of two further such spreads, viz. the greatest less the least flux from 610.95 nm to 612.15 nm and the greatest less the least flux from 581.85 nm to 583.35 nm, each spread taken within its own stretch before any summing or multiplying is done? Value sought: 12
